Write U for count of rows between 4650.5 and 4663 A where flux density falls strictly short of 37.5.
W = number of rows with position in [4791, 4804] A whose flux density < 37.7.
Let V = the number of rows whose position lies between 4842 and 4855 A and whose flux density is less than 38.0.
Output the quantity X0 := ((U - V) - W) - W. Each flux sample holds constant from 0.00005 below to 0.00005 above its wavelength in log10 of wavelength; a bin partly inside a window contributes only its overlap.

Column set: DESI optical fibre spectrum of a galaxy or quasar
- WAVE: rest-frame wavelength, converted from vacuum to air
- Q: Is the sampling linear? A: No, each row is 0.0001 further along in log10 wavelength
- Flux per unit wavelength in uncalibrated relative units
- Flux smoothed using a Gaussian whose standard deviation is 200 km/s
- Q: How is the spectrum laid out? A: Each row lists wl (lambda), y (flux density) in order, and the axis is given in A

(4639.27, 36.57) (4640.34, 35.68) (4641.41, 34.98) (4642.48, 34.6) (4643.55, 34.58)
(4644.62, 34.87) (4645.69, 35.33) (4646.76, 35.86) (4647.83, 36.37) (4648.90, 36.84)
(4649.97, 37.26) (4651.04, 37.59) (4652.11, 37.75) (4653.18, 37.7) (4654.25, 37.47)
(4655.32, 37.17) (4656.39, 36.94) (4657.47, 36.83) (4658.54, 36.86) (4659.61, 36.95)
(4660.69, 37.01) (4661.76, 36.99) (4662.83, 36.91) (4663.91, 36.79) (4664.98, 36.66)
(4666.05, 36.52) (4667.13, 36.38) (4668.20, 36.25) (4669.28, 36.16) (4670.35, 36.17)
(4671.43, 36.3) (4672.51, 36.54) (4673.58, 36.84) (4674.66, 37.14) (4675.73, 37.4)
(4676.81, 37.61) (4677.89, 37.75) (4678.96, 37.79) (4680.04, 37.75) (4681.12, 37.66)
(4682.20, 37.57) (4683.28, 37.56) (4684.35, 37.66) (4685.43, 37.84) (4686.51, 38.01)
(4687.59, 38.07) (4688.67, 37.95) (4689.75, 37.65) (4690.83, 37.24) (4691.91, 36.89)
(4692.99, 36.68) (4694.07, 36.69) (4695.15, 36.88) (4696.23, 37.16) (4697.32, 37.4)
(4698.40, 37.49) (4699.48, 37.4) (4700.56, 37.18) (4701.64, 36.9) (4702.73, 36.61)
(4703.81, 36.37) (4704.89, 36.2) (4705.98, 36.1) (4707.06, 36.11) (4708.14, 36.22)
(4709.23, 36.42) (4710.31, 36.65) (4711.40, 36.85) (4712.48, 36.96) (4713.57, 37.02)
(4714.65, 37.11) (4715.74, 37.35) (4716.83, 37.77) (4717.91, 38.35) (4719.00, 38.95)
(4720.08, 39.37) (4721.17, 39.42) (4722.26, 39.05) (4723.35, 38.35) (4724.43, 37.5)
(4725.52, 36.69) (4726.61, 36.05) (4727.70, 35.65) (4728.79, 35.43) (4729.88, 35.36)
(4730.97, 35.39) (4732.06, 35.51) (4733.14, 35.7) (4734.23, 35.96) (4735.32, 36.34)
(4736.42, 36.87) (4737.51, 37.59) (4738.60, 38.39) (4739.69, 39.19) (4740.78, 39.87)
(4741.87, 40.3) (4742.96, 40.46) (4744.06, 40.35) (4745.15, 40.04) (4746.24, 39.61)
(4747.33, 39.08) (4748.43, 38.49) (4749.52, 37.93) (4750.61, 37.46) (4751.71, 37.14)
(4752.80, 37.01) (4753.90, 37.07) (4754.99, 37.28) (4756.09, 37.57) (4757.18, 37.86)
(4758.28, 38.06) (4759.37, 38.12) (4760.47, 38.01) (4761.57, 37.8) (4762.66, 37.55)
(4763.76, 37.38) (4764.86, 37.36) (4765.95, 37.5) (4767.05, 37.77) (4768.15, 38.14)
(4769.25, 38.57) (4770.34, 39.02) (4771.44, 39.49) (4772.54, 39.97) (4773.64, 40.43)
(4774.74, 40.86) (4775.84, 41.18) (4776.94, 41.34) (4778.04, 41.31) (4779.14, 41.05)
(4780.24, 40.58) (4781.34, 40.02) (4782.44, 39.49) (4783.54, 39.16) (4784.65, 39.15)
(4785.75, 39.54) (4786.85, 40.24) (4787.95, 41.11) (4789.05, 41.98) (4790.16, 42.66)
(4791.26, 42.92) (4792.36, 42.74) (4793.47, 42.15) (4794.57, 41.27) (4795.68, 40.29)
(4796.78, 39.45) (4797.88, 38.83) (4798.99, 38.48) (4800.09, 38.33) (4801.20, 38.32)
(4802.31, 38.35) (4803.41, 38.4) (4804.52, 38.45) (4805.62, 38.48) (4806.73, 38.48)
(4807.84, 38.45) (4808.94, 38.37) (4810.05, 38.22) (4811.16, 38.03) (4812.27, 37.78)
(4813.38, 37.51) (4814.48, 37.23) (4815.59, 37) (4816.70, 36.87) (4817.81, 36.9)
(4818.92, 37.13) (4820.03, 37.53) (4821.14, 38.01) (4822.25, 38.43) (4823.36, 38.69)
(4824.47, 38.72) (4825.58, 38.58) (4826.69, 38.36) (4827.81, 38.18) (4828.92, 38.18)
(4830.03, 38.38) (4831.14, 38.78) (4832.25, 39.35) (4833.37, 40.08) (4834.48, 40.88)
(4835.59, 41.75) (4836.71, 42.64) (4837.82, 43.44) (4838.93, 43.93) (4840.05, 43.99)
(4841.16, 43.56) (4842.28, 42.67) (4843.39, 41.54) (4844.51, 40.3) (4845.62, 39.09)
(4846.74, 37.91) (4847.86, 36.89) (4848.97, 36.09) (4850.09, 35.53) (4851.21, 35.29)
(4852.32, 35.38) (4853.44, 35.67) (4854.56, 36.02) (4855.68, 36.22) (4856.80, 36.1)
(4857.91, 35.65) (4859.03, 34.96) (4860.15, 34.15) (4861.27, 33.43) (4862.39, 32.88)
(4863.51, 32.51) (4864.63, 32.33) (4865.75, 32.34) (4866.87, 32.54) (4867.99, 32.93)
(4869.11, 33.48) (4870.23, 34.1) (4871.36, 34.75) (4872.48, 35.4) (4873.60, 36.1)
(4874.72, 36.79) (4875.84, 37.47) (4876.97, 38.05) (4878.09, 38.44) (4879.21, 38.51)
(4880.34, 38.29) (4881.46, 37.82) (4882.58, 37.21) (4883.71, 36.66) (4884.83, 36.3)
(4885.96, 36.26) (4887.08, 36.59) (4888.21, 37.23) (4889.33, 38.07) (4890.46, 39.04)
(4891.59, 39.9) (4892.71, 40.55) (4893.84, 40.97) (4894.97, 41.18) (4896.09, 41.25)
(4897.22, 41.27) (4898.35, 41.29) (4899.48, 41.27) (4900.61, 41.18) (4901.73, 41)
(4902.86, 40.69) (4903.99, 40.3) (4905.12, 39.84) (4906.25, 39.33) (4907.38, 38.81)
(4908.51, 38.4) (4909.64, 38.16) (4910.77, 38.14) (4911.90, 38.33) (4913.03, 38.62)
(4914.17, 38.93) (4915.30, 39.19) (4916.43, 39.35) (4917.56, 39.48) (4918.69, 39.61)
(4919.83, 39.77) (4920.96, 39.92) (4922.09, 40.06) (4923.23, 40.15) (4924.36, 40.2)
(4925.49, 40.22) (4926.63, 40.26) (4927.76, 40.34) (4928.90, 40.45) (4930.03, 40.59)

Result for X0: 1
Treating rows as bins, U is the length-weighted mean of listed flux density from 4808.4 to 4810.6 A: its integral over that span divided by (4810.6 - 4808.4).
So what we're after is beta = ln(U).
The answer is 3.64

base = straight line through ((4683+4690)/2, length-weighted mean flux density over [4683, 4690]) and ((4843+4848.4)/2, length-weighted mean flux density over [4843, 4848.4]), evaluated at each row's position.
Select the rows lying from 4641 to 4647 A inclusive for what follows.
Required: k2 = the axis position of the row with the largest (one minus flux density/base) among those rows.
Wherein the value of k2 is 4643.55 A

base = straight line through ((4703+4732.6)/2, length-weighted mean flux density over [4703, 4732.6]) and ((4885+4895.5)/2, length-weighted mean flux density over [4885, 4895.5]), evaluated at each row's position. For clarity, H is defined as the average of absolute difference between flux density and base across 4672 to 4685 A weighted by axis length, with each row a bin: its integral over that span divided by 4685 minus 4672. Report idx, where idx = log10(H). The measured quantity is -0.1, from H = 0.9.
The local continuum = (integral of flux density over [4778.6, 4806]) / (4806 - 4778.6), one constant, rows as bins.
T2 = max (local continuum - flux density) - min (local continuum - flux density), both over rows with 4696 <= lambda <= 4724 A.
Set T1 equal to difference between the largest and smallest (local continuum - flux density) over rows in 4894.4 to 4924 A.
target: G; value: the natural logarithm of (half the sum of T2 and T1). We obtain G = 1.2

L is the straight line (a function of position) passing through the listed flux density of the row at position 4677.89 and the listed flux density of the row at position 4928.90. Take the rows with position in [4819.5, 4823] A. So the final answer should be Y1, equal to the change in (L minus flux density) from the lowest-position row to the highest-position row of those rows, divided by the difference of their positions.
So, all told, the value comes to -0.4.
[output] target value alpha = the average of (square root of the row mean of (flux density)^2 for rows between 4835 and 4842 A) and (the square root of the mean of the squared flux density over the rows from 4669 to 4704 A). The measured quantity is 40.2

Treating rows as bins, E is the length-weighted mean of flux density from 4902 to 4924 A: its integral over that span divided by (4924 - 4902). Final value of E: 39.3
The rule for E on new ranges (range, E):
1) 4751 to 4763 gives 37.6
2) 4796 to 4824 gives 38.1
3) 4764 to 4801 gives 40.0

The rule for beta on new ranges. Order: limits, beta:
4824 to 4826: 3.66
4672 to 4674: 3.61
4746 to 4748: 3.67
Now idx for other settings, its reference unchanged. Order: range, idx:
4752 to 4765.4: -0.5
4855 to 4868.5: 0.7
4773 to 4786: 0.4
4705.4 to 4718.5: -0.3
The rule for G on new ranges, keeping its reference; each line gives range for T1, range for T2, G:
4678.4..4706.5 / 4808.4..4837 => 1.4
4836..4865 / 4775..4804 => 2.1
